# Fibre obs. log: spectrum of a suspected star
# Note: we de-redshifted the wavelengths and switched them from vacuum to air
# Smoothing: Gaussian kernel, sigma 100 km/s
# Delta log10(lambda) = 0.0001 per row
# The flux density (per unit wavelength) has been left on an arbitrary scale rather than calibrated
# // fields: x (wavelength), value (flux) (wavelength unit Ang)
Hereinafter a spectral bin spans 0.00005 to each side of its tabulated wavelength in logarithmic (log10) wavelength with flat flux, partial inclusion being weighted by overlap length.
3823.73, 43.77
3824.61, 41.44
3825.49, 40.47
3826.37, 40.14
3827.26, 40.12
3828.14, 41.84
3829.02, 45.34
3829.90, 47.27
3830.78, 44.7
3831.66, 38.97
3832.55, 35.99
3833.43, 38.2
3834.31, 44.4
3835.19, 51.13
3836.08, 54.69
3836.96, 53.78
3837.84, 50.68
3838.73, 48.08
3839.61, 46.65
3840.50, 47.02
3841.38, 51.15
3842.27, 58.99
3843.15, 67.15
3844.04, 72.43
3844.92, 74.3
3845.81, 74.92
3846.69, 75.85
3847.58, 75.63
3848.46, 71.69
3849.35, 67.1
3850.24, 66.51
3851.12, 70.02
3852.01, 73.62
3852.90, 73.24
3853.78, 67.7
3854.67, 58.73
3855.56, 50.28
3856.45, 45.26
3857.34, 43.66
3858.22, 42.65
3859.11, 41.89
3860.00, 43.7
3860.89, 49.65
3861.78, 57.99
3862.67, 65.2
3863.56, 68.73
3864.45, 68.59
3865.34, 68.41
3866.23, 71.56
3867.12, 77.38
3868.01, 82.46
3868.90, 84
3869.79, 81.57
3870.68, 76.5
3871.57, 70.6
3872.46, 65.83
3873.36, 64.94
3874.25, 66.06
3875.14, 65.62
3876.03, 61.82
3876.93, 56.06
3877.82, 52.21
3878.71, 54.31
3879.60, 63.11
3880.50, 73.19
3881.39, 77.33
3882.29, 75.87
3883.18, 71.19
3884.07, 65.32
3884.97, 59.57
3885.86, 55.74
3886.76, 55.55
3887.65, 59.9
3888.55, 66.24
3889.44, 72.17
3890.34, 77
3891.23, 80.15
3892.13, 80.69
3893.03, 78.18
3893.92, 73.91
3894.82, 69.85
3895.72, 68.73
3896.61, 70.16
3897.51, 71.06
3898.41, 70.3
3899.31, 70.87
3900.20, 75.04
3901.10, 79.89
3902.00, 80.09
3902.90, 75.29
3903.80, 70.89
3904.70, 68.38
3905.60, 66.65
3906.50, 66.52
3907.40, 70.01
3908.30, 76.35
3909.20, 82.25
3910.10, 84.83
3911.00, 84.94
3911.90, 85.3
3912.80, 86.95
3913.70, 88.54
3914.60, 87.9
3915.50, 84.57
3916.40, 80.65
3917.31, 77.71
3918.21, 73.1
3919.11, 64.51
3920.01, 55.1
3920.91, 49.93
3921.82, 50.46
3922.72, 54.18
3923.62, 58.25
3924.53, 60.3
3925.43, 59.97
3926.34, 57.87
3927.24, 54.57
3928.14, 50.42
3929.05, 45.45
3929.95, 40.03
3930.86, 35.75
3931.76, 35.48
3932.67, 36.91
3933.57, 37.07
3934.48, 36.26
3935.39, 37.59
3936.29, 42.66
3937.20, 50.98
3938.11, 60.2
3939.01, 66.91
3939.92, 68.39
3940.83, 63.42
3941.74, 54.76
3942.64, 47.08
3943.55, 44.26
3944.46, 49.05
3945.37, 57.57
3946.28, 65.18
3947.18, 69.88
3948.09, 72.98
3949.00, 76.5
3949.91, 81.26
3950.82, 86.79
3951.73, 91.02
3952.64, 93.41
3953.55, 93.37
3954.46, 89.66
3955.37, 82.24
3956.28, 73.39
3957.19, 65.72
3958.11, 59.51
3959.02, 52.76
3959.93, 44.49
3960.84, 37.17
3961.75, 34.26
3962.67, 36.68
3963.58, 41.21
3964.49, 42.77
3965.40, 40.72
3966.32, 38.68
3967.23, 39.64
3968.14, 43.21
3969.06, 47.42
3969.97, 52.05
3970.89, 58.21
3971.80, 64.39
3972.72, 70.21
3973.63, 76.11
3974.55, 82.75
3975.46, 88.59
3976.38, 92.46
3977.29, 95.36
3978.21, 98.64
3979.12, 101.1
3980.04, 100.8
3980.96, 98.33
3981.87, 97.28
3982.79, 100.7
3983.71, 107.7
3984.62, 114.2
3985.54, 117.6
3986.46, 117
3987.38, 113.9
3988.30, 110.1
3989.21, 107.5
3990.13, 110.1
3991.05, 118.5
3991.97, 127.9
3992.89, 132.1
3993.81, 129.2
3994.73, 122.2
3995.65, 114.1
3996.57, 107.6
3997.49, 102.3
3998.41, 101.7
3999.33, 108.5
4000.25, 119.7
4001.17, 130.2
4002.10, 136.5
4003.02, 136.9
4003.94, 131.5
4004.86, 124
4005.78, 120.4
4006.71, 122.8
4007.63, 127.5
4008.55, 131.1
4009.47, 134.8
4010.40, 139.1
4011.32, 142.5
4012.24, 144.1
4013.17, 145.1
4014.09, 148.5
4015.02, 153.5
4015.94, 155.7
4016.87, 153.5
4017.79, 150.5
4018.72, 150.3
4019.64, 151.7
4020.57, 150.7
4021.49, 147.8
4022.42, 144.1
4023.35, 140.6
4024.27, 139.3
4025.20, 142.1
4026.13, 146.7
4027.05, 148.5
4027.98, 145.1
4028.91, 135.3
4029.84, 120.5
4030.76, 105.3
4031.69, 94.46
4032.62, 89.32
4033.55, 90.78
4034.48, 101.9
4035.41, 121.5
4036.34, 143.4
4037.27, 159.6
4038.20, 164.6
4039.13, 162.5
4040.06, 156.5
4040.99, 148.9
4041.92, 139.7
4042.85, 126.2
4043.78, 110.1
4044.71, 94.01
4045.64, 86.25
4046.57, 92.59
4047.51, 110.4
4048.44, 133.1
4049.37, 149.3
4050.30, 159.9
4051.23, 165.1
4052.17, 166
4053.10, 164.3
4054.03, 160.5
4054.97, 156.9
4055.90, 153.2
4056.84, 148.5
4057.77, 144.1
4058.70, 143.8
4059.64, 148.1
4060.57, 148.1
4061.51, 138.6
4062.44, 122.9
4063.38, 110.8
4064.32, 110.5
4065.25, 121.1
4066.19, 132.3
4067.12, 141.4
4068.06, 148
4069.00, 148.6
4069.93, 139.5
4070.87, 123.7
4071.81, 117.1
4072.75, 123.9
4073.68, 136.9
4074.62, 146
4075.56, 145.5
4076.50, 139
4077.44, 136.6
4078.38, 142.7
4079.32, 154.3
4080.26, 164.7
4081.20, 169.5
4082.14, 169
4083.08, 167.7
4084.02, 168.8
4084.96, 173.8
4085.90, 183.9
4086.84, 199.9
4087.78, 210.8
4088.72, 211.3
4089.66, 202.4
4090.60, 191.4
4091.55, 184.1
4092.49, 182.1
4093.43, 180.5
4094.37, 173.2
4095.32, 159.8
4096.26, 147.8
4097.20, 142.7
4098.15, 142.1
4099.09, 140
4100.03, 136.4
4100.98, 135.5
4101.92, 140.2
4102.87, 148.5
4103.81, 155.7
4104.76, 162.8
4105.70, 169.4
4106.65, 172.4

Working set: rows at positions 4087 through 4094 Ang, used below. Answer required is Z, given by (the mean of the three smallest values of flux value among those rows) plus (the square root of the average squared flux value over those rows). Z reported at 377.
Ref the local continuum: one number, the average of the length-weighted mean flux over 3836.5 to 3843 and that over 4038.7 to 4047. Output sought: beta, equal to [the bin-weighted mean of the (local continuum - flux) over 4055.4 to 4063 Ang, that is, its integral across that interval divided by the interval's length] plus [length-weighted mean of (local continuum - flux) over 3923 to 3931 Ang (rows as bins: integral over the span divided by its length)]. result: -19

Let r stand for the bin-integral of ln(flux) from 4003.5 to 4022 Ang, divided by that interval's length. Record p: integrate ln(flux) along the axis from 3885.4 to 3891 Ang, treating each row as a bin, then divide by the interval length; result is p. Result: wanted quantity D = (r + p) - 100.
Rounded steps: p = 4.2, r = 4.95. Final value -90.9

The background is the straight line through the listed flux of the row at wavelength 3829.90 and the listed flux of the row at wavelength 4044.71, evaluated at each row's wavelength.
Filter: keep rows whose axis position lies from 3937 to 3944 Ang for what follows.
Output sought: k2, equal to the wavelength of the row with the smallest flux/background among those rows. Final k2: 3943.55 Ang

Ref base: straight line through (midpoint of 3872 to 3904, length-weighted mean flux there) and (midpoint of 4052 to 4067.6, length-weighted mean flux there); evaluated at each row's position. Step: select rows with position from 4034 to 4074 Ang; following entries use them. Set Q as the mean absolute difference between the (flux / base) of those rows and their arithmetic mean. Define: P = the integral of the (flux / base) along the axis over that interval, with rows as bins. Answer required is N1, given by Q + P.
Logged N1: 40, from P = 39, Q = 0.135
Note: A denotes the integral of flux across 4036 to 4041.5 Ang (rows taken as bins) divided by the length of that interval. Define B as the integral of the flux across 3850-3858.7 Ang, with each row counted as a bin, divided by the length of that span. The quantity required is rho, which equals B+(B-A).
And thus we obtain -38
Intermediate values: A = 156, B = 59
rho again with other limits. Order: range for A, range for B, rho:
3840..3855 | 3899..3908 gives 77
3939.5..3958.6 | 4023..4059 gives 199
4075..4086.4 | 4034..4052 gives 107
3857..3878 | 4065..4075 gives 205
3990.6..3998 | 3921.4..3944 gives -19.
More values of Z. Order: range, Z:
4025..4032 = 238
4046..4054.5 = 259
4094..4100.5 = 289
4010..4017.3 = 290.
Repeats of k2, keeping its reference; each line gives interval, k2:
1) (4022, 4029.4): 4028.91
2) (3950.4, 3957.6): 3957.19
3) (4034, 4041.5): 4034.48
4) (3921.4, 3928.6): 3928.14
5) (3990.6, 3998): 3997.49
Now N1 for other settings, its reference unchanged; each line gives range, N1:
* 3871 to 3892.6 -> 22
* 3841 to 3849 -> 11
